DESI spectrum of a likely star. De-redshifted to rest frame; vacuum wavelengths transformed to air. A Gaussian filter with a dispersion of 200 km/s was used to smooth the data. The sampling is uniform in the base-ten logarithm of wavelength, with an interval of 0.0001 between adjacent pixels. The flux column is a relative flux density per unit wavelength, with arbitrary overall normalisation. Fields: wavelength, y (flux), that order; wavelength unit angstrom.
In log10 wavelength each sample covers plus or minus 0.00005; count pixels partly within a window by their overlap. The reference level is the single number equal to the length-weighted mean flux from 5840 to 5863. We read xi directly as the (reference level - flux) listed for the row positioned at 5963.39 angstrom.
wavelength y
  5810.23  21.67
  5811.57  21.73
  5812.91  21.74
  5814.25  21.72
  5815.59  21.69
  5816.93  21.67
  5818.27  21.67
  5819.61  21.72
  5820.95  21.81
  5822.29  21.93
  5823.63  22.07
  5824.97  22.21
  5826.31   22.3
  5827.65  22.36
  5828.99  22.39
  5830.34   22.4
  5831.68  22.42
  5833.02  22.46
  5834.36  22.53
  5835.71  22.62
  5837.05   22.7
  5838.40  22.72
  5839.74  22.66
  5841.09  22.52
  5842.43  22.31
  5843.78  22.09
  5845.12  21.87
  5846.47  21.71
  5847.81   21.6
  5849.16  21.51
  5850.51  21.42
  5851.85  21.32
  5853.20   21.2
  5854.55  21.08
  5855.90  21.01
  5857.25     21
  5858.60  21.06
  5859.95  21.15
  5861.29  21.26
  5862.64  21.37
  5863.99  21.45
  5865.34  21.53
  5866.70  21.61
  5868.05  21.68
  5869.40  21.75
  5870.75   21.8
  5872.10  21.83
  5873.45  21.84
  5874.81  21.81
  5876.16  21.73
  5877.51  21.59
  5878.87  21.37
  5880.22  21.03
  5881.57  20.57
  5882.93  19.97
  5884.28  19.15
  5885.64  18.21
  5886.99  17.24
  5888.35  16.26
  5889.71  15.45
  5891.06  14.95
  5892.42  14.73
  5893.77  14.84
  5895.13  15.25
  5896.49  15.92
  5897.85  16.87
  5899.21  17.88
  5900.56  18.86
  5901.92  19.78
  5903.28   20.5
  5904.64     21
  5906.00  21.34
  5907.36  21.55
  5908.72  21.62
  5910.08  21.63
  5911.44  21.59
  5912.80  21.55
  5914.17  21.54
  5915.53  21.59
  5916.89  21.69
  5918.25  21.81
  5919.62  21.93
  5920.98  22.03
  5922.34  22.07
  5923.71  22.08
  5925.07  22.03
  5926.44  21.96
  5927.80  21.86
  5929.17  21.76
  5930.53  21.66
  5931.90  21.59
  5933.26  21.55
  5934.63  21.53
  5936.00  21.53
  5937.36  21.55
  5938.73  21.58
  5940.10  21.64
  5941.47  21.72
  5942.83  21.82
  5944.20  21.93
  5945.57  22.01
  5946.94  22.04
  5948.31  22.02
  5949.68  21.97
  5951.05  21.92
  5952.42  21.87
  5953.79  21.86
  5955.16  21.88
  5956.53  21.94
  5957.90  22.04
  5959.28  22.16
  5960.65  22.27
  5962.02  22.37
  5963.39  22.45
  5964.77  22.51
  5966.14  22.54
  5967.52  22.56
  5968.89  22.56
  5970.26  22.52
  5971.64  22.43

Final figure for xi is -0.9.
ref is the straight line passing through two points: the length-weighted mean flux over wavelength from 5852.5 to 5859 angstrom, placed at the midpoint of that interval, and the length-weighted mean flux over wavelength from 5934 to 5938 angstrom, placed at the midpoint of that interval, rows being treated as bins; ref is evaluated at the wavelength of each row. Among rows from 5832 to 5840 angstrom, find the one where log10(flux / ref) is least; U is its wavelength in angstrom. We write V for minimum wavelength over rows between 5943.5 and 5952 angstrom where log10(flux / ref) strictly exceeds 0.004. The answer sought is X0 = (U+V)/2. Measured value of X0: 5888.6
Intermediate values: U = 5833.02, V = 5944.20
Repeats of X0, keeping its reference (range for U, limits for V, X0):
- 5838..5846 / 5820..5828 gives 5833.0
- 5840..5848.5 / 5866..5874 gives 5857.3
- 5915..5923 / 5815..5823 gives 5865.6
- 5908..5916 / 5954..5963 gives 5934.7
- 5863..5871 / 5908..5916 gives 5886.4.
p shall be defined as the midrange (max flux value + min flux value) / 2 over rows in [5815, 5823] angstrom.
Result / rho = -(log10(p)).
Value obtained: -1.34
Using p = 21.8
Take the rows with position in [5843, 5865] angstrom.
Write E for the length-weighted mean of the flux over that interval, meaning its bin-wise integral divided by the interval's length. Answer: 21.4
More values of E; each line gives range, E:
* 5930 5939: 21.6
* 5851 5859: 21.1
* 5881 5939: 20.0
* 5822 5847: 22.3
